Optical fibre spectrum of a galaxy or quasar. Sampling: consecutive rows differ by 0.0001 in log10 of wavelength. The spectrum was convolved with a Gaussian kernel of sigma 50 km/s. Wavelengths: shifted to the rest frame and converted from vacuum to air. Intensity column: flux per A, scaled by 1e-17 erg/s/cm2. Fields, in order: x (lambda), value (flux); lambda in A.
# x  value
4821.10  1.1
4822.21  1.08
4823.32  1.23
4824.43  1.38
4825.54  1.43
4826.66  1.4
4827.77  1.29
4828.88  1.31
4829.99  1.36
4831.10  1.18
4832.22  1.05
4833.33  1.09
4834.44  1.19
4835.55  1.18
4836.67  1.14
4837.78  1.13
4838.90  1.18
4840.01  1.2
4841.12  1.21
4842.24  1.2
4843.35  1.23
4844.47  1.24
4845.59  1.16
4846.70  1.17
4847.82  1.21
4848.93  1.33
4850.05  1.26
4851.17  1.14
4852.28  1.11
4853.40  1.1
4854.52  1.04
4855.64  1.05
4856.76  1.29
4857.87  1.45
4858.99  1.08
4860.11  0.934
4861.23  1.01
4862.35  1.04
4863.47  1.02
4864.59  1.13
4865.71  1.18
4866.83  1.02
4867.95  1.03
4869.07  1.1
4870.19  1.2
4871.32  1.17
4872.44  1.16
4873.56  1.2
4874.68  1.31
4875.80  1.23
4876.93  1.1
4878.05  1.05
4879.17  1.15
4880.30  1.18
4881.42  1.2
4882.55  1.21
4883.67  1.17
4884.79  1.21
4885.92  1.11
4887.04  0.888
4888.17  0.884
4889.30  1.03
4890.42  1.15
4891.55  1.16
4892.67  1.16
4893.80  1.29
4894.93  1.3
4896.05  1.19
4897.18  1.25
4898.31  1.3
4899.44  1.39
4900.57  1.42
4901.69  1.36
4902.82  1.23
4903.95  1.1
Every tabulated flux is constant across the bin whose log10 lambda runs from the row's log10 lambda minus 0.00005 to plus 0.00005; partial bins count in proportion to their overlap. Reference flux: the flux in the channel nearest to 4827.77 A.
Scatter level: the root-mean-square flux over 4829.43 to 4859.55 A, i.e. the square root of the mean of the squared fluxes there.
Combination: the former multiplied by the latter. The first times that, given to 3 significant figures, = 1.53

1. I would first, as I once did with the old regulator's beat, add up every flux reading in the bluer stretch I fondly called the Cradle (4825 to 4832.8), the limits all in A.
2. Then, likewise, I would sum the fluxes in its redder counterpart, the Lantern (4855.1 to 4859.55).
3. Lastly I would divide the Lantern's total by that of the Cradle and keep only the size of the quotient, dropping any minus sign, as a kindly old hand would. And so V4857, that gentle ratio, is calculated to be 0.54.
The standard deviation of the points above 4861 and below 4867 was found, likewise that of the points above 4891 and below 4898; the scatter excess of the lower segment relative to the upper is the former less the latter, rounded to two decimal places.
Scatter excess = 0.01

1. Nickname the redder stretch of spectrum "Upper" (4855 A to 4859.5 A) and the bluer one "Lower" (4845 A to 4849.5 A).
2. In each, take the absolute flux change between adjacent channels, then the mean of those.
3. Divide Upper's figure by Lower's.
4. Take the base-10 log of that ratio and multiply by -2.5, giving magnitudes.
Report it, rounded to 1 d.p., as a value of -1.6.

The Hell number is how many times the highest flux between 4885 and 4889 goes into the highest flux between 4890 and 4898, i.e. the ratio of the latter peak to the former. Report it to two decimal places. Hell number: 1.17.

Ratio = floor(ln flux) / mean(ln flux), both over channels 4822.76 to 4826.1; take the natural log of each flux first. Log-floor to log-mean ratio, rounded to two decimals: 0.70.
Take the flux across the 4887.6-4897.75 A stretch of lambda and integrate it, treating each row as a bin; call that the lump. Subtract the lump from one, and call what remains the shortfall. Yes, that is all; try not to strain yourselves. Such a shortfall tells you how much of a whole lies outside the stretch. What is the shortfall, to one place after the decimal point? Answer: -10.7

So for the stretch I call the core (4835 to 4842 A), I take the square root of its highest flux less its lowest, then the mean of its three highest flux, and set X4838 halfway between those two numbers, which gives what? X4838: 0.740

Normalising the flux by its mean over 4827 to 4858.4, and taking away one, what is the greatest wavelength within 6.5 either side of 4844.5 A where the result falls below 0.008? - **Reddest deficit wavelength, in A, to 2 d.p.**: 4846.70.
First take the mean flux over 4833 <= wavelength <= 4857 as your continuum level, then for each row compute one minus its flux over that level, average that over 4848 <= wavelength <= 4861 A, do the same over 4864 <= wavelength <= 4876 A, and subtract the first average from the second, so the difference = 0.004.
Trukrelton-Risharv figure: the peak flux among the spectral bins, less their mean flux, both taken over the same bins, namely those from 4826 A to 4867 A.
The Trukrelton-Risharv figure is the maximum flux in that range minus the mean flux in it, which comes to 0.28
